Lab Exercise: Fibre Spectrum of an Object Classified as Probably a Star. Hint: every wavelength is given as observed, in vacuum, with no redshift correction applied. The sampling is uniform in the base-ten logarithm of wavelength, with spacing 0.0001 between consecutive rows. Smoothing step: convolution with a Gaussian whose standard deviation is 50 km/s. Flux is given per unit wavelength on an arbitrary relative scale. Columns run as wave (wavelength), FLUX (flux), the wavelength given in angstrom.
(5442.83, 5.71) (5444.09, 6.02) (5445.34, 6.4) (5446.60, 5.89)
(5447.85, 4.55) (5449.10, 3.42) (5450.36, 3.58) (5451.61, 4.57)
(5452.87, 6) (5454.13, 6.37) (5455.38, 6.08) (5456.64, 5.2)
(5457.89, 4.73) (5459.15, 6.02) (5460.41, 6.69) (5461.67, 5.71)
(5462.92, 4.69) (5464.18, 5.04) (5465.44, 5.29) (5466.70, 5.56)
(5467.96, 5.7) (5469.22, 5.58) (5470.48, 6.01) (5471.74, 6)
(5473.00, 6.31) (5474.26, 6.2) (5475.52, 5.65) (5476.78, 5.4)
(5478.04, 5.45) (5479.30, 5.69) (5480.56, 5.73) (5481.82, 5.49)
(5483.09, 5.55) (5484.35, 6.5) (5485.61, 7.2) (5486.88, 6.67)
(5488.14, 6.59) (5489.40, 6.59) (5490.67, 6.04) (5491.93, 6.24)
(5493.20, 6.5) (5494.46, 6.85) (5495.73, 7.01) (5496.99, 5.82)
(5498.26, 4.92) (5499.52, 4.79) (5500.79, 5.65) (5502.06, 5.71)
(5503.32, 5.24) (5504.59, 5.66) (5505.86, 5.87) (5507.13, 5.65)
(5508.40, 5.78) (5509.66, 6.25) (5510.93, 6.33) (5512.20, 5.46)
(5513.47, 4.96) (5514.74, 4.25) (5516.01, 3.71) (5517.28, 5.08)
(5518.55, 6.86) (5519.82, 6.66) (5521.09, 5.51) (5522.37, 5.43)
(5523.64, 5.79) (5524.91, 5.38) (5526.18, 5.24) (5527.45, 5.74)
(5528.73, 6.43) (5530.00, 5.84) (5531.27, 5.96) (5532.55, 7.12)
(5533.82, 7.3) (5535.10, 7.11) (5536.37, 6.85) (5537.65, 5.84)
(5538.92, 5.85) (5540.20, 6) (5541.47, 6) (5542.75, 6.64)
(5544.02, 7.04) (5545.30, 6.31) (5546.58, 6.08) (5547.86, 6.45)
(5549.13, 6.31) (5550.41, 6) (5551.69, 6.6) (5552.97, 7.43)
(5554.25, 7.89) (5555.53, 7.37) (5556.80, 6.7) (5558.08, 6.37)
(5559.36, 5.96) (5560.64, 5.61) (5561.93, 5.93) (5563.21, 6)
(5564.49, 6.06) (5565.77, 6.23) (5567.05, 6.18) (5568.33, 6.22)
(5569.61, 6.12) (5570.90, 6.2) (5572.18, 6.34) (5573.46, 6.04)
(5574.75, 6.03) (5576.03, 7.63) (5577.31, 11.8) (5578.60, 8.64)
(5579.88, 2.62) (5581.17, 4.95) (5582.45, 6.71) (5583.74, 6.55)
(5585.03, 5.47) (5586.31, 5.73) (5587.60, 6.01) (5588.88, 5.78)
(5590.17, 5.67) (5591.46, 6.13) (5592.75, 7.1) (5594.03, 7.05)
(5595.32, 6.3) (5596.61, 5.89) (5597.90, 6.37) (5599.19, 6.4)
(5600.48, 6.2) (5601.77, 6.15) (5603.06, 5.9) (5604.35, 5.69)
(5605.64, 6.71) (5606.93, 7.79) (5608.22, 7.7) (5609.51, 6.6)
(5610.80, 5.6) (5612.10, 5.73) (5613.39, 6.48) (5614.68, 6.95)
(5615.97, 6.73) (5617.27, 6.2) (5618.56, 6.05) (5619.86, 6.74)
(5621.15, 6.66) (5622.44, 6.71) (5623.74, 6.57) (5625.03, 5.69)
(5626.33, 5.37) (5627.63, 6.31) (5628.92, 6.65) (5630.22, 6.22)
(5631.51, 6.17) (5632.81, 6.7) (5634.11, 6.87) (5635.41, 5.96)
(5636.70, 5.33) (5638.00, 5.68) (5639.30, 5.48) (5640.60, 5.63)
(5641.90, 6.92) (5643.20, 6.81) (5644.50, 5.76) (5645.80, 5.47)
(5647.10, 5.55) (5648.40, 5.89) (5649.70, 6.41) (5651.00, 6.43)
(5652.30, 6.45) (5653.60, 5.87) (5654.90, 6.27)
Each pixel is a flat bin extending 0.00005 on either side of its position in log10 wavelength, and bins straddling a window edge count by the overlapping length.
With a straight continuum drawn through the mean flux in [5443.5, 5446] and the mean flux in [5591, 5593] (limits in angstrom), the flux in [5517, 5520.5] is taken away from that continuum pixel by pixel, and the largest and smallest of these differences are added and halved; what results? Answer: 0.4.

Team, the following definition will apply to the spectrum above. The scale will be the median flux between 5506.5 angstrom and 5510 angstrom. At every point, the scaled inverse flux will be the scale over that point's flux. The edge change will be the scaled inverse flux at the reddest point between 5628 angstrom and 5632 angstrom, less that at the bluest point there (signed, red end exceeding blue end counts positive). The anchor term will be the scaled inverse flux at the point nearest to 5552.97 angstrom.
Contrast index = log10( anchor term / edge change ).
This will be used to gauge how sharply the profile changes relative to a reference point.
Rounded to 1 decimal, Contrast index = 1.1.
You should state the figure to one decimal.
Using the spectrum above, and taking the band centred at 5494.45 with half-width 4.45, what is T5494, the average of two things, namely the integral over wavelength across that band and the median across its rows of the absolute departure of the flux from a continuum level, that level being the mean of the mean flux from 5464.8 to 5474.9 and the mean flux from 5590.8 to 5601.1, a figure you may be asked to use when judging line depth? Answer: 2.5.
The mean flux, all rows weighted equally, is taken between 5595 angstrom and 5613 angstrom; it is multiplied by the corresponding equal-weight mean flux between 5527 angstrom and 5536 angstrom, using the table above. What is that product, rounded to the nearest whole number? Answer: 41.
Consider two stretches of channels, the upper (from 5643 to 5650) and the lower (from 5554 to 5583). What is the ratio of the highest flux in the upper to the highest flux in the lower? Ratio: 0.58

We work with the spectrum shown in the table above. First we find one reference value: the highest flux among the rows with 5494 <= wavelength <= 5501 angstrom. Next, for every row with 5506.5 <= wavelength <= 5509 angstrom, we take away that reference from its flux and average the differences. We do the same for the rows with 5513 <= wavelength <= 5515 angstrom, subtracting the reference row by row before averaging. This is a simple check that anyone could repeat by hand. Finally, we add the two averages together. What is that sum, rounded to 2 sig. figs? -3.7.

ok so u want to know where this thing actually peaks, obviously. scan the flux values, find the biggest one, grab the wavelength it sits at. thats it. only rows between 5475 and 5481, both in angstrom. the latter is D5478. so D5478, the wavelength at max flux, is 5480.56 angstrom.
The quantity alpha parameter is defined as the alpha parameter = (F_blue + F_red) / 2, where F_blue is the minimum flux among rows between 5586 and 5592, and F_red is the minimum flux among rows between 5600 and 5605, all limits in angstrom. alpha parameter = 5.7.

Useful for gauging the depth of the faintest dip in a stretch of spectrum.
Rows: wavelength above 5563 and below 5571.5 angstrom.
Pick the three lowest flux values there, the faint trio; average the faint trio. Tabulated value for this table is 6.1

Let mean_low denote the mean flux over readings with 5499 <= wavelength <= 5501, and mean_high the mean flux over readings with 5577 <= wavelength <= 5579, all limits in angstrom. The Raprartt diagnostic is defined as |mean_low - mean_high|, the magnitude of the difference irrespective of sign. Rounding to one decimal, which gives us 5.0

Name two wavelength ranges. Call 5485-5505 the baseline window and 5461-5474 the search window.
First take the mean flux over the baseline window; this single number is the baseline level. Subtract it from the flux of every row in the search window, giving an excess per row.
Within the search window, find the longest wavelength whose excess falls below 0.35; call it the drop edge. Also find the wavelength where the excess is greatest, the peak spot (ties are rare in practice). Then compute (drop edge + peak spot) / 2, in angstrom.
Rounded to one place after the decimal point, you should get 5473.0 angstrom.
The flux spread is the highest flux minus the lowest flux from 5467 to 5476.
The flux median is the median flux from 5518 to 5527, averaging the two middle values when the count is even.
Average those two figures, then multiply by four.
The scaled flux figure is 12.5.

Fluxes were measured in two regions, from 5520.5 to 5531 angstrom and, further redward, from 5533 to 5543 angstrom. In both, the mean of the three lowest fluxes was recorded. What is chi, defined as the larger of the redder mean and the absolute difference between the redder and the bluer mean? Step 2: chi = 5.90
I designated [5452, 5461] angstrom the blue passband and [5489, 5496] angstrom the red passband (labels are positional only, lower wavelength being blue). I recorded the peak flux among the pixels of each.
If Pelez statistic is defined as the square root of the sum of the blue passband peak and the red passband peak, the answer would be 3.70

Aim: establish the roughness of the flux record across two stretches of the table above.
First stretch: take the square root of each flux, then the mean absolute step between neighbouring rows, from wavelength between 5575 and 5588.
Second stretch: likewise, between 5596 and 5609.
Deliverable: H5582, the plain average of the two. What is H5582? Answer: 0.25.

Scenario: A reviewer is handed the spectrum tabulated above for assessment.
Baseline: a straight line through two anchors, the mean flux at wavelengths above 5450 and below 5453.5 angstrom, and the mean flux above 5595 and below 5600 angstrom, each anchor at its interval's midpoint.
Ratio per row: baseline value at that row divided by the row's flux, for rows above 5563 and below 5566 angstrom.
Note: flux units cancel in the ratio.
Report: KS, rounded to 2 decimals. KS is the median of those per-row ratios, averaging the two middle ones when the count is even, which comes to 0.97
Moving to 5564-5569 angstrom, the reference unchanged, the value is 0.96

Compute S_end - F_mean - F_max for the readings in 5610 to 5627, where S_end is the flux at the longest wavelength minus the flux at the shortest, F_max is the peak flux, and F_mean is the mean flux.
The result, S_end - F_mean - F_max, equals -13.4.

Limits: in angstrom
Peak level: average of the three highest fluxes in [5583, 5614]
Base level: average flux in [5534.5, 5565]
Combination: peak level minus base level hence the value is 1.1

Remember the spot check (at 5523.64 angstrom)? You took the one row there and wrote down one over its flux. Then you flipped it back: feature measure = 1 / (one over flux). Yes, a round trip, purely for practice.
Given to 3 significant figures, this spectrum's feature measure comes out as 5.79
